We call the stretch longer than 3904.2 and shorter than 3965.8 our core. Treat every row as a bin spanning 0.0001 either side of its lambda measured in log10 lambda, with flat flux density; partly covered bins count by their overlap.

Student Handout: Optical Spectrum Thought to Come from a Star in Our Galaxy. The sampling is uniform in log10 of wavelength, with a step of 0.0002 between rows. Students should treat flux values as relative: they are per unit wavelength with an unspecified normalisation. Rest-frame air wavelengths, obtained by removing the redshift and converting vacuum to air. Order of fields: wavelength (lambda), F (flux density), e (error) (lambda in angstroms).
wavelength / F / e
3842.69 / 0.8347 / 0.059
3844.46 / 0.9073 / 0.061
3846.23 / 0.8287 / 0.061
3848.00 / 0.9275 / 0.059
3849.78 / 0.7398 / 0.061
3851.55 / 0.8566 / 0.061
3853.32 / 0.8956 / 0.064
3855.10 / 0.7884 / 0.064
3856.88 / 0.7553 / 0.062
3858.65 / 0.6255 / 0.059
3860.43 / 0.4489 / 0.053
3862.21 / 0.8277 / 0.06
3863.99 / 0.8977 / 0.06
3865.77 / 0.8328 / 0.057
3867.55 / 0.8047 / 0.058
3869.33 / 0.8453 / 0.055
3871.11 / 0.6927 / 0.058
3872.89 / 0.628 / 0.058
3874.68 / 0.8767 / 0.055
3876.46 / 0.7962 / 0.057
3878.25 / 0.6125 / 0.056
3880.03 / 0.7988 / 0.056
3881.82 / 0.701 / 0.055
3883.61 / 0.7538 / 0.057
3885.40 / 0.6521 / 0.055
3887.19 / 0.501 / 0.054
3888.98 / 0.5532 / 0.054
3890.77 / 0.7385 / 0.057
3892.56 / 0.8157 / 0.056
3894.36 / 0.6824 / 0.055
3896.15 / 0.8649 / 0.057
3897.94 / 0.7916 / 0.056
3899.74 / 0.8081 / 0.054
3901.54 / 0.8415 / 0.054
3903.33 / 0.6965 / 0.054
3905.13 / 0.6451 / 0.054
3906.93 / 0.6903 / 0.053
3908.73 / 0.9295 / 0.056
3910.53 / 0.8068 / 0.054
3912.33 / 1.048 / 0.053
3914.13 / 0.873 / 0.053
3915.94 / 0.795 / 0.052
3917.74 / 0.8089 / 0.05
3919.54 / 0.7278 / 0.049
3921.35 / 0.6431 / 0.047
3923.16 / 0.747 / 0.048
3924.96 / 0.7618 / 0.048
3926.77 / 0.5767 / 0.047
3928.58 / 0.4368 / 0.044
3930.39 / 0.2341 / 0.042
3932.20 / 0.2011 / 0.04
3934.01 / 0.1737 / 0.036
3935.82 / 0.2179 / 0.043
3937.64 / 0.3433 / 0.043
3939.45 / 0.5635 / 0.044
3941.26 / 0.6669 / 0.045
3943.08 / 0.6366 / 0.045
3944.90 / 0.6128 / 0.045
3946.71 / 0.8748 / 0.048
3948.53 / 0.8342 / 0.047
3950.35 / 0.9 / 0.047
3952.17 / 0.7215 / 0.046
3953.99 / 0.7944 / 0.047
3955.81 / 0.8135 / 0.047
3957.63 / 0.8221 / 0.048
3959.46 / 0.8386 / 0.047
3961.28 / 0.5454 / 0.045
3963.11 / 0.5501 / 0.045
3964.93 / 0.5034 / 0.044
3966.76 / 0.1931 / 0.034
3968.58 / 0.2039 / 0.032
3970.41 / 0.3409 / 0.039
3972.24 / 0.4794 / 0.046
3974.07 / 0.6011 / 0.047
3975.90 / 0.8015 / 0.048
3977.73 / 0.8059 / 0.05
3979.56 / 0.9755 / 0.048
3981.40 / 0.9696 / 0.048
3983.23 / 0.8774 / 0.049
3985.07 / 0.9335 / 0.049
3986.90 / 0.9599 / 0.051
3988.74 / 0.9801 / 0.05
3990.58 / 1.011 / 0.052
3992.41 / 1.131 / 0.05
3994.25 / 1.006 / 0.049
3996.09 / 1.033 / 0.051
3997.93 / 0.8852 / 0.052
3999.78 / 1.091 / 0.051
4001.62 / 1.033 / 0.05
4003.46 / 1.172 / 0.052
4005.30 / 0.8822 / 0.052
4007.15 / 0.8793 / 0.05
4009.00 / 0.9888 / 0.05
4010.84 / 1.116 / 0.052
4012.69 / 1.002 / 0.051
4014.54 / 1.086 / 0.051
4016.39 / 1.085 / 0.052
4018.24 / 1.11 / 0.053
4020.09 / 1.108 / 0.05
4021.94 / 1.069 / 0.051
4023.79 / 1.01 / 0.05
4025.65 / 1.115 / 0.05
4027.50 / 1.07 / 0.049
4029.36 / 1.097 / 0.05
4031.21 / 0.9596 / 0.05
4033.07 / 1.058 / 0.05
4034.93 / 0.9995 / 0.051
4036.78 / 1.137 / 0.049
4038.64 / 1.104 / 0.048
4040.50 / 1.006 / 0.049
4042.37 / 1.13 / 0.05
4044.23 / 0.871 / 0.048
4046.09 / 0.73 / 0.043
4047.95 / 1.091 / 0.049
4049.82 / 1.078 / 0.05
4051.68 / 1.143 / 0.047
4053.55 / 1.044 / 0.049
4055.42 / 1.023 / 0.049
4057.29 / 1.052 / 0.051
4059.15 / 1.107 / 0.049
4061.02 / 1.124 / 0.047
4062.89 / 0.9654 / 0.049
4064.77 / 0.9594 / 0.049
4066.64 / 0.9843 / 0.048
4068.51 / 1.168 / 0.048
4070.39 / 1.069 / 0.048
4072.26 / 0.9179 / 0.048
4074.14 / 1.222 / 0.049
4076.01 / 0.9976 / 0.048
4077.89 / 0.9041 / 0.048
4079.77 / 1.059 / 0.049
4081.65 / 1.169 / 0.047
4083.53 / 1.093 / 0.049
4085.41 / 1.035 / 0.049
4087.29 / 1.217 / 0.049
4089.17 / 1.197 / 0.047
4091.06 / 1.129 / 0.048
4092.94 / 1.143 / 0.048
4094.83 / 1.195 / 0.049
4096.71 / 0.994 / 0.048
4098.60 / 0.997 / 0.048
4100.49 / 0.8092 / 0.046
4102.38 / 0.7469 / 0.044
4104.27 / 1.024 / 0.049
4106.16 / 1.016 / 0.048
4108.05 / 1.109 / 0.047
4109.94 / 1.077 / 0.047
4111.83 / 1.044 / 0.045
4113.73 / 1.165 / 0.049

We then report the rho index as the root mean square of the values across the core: 0.69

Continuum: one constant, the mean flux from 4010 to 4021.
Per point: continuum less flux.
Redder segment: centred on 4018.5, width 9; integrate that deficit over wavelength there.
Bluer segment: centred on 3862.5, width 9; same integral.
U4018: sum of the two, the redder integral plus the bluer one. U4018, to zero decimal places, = 3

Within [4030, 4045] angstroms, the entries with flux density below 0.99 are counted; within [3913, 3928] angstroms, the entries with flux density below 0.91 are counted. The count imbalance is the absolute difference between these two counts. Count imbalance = 6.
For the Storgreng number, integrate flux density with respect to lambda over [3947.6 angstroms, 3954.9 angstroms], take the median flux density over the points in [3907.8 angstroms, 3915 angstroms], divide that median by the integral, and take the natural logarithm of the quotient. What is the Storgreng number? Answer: -1.88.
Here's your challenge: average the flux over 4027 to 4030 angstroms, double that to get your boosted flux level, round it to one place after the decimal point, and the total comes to 2.2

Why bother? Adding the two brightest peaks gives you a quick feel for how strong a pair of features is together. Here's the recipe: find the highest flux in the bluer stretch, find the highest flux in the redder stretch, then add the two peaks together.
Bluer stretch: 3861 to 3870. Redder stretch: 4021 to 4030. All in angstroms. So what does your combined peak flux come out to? 2.0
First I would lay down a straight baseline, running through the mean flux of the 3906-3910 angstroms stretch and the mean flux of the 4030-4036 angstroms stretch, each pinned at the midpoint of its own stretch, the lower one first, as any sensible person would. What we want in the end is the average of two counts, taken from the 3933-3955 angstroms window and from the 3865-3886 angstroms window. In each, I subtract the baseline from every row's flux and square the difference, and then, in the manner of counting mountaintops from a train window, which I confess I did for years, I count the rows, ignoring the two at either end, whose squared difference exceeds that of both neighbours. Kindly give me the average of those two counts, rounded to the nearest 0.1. 3.5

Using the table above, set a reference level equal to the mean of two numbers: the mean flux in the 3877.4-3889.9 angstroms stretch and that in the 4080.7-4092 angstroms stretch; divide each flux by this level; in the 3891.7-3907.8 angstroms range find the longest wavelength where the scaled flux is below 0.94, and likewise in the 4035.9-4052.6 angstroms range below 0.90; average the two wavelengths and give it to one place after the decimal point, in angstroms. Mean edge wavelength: 3976.5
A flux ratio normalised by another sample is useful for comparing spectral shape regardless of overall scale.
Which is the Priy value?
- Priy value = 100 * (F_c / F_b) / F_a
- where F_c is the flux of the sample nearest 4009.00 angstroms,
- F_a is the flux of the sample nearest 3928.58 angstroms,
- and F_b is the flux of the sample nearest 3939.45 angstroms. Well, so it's 402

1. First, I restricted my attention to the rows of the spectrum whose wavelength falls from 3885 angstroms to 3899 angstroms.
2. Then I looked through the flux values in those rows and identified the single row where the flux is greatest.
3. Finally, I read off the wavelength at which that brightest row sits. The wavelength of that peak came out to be 3896.15 angstroms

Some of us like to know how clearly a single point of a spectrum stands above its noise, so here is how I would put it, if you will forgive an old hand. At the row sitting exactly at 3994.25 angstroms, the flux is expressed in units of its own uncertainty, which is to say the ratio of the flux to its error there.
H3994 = 20.5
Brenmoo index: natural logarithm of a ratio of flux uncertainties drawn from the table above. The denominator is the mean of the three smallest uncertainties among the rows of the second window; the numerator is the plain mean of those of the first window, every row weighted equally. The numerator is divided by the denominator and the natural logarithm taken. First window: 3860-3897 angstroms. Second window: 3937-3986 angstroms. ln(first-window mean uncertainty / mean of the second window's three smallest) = 0.48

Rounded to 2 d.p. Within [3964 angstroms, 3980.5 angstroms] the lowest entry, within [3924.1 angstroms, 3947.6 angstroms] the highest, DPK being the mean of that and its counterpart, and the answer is 0.53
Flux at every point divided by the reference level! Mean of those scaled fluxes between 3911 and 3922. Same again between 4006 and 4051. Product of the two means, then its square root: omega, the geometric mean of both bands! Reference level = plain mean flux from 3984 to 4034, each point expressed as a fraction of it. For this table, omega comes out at 0.89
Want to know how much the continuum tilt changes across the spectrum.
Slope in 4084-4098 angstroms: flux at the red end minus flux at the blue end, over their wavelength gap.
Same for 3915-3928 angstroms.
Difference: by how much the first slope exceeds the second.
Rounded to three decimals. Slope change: 0.017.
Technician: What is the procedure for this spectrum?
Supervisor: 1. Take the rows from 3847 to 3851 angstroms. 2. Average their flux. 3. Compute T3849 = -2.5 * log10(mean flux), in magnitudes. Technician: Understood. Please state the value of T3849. 0.20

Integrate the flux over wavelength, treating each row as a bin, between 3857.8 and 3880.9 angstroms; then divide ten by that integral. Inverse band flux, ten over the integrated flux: 0.58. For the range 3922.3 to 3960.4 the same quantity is 0.43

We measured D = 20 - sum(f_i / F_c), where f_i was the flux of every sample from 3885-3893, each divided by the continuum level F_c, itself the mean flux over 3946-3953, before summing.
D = 16.1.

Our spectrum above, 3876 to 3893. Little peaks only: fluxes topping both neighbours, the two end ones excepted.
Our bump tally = 2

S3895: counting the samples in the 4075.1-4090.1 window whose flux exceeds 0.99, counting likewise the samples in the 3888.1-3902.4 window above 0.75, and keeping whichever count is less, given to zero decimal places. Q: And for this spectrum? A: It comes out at 5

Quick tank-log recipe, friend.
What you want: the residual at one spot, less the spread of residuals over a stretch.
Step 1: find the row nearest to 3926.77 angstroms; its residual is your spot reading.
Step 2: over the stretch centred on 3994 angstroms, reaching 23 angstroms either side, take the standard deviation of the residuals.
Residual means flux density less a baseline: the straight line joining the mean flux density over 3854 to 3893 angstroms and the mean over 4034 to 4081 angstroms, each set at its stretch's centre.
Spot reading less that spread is -0.38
